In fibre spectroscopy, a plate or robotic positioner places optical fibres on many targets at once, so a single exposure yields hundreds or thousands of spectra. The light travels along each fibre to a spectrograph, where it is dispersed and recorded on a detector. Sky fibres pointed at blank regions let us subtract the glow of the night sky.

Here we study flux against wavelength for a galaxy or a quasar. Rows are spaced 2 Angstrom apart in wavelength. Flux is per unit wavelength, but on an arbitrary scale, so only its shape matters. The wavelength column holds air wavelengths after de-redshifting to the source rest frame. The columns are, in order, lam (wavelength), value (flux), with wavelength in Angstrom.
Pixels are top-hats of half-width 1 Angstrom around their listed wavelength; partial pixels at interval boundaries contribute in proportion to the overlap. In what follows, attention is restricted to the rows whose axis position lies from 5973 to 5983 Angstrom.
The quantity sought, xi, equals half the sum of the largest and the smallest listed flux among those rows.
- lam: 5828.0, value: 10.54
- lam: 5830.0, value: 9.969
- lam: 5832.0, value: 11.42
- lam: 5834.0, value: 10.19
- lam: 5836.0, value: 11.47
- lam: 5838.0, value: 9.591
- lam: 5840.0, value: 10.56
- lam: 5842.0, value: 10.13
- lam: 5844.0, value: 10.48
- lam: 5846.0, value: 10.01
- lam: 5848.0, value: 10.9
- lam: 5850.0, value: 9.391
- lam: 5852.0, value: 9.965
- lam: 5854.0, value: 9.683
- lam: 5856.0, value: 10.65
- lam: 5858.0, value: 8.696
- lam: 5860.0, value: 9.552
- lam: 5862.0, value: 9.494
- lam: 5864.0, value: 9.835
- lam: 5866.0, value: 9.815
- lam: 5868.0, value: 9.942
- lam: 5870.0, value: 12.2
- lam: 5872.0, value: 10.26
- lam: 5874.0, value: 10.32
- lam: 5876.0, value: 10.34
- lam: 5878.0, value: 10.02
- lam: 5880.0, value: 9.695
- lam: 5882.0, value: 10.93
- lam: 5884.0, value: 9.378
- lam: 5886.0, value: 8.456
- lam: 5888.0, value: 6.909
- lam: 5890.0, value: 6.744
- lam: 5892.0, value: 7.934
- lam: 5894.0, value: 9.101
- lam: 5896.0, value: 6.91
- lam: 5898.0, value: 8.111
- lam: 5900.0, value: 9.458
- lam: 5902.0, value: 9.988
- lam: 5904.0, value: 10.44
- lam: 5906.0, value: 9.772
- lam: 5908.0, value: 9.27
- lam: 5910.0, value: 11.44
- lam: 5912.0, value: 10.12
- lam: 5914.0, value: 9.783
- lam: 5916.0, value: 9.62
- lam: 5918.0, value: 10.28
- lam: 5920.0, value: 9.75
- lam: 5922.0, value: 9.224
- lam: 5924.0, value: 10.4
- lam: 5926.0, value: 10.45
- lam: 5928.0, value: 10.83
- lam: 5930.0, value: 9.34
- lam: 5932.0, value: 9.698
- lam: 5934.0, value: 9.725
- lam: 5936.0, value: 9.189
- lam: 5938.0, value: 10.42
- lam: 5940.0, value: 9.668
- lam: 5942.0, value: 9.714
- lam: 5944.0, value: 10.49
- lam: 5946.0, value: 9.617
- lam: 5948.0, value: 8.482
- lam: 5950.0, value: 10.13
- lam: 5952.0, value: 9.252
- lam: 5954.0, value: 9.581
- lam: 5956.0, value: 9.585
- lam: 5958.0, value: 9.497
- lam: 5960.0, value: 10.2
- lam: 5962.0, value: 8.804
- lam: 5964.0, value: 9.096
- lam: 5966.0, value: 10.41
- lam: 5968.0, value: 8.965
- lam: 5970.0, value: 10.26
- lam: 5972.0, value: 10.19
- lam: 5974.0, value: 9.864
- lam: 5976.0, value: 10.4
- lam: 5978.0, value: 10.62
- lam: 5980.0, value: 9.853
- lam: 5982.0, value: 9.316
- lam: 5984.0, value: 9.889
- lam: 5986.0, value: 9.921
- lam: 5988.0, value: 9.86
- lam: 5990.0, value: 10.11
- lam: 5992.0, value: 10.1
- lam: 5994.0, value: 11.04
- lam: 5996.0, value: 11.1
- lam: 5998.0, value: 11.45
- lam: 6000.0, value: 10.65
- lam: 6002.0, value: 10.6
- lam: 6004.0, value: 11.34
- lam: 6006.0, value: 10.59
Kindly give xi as 10.0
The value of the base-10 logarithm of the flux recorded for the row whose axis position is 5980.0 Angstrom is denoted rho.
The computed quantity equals 0.99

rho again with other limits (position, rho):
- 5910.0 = 1.06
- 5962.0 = 0.94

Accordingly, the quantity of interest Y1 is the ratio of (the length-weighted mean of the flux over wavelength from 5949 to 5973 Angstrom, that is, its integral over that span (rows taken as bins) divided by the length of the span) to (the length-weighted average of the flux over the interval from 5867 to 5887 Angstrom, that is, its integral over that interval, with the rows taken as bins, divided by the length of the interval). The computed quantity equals 0.95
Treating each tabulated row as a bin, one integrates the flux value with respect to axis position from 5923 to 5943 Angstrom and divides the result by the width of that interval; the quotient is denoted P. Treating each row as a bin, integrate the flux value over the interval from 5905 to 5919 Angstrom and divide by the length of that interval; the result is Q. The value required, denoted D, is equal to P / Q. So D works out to 0.99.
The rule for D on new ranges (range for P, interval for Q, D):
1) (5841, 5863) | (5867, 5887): 0.98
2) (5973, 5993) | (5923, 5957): 1.02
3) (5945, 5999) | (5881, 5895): 1.17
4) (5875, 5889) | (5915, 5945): 0.95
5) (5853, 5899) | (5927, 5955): 0.96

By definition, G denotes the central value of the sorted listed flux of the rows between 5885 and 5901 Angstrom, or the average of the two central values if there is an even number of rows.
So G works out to 8.0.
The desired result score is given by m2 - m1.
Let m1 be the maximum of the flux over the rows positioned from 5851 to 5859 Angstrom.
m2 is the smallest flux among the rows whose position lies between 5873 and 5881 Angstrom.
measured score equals -1.0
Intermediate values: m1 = 10.65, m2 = 9.695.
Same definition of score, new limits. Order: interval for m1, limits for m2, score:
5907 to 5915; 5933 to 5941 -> -2.3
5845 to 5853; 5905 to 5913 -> -1.6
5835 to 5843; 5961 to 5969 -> -2.7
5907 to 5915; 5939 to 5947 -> -1.8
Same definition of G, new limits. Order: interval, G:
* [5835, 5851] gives 10.3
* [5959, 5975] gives 10.0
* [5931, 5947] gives 9.7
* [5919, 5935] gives 9.7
